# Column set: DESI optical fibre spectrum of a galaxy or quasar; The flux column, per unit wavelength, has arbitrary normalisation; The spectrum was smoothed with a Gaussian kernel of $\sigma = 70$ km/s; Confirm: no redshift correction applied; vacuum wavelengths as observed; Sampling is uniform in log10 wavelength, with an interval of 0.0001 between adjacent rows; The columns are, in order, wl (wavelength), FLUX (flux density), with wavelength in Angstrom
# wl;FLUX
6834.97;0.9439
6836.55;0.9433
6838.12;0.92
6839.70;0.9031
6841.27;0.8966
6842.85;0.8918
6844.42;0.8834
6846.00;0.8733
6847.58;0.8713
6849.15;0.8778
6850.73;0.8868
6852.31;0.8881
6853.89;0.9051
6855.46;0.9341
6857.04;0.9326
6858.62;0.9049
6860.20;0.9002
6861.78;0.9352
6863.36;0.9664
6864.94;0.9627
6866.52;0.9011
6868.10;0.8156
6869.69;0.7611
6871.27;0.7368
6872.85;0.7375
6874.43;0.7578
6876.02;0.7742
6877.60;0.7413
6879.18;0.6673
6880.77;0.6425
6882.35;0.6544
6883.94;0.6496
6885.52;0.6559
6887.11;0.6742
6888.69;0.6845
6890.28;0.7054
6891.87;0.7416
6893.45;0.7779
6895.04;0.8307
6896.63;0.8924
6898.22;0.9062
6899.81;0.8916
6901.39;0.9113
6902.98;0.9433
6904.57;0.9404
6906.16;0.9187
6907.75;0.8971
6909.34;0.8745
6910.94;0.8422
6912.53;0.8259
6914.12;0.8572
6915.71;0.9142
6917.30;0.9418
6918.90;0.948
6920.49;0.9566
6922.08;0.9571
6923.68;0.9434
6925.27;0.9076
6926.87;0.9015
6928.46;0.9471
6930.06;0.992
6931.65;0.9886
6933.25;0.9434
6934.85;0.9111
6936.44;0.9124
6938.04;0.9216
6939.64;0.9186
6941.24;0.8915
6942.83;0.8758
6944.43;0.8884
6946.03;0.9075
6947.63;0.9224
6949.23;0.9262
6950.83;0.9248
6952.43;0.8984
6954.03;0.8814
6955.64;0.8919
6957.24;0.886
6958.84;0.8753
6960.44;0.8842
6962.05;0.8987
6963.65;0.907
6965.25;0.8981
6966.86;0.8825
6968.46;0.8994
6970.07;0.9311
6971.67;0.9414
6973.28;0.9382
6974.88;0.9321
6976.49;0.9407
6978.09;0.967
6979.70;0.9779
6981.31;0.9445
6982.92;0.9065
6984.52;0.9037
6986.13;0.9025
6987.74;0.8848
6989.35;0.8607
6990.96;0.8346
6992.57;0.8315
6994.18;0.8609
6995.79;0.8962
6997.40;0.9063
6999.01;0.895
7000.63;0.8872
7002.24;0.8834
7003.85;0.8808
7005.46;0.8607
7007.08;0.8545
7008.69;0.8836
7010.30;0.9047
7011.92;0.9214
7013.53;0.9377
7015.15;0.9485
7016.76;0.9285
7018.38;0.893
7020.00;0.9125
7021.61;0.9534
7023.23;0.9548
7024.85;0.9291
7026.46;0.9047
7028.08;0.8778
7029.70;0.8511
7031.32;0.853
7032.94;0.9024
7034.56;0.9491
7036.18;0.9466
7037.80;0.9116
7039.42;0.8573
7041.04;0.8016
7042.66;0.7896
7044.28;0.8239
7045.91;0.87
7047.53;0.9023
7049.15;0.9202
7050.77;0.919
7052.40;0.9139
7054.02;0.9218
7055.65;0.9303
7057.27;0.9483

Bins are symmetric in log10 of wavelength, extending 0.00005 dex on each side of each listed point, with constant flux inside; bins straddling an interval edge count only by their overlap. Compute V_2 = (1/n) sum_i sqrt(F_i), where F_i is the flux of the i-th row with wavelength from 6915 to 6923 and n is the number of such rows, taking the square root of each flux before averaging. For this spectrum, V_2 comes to 0.971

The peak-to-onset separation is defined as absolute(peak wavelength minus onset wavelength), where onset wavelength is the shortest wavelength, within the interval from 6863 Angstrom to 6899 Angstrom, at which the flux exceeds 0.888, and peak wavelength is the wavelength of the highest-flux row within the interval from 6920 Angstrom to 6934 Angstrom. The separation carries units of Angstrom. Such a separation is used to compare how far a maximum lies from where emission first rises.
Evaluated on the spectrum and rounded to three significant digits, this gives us 66.7 Angstrom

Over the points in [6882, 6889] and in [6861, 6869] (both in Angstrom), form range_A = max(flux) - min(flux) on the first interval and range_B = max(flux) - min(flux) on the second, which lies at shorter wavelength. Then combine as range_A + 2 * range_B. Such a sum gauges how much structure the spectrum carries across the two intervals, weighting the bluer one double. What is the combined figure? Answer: 0.34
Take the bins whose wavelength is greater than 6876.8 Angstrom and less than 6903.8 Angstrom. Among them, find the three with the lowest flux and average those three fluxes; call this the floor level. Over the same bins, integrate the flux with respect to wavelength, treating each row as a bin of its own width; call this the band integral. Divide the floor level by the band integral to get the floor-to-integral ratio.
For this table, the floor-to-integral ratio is 0.0315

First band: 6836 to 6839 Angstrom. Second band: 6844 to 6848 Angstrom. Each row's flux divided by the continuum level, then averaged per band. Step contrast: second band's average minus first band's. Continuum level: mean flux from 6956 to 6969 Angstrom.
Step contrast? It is -0.06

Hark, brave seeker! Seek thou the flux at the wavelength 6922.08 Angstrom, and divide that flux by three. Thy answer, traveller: 0.319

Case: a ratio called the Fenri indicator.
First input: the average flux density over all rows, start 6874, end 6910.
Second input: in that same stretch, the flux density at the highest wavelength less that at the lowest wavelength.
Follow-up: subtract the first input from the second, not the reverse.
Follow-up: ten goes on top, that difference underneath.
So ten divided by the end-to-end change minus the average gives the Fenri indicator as -14.9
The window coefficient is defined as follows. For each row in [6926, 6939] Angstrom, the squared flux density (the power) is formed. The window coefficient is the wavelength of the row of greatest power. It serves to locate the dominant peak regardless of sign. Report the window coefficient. 6930.06 Angstrom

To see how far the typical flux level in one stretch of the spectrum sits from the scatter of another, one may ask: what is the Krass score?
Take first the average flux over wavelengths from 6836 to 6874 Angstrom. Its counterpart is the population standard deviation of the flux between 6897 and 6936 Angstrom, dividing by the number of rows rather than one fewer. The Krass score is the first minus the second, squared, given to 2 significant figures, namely 0.71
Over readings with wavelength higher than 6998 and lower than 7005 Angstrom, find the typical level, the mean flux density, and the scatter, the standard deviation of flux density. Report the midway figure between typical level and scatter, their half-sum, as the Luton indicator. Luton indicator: 0.446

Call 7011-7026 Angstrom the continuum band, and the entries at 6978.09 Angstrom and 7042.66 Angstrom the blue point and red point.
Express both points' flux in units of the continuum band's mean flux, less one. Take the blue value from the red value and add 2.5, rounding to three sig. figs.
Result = 2.31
